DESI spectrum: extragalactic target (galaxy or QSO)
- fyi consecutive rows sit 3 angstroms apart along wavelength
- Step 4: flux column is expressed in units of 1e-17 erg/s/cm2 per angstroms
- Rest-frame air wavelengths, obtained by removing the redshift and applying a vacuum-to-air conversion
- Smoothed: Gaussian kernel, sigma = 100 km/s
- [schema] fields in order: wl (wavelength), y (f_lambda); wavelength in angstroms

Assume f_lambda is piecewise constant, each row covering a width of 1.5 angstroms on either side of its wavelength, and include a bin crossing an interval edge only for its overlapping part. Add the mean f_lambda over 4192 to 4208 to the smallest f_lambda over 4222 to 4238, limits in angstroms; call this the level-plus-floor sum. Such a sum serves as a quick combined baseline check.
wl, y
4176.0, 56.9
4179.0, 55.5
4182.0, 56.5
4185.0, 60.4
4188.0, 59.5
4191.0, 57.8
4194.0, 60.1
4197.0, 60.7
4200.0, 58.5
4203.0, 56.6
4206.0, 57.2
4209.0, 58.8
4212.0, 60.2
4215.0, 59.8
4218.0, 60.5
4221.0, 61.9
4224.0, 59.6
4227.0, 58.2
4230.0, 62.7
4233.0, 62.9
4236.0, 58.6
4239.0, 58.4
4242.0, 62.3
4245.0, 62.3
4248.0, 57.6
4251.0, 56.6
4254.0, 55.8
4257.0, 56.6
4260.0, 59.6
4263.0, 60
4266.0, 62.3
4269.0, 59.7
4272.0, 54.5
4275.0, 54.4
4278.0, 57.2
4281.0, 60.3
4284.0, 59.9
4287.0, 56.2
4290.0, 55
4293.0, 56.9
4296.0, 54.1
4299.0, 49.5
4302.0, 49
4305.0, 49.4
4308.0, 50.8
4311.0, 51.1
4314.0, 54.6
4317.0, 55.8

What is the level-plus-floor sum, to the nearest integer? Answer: 117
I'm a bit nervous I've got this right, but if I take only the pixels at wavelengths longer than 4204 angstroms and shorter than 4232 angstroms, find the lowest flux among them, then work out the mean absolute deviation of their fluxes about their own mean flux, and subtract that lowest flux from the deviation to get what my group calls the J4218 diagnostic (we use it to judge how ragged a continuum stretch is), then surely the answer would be -56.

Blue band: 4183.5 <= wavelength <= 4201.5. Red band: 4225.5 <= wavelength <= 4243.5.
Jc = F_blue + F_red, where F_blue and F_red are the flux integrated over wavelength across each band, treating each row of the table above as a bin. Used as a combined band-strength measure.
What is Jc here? 2160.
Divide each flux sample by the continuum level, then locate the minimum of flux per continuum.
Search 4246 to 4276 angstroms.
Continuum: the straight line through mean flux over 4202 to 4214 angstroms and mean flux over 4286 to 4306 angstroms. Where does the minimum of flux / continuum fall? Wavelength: 4272.0 angstroms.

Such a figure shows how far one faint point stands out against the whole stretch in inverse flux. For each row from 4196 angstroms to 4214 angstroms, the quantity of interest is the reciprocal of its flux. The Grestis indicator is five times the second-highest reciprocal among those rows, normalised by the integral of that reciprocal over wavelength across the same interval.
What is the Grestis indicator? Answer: 0.28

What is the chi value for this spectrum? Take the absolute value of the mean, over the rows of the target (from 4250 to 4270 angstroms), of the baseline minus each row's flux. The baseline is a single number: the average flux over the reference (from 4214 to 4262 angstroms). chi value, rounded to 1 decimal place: 0.9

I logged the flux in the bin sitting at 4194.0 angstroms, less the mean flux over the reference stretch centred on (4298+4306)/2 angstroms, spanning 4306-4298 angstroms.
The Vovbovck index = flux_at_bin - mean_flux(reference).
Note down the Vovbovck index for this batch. 10.8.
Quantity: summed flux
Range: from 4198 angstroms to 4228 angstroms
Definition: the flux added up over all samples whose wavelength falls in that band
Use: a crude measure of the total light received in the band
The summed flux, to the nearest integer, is 591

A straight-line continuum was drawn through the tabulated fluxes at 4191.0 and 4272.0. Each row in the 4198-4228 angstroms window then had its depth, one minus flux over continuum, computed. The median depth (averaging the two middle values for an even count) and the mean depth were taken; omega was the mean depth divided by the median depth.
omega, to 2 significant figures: 0.93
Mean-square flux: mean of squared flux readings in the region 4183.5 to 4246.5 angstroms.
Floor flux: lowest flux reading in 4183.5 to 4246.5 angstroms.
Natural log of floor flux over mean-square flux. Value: -4.15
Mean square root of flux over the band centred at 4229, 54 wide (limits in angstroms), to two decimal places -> 7.71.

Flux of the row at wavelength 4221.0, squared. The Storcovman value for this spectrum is 3832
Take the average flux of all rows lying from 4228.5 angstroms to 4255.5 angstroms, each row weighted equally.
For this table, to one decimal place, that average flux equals 59.7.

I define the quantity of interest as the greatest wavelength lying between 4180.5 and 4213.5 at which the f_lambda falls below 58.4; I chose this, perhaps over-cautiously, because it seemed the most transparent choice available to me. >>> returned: 4206.0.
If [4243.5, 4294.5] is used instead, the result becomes 4293.0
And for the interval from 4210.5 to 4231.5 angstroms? 4227.0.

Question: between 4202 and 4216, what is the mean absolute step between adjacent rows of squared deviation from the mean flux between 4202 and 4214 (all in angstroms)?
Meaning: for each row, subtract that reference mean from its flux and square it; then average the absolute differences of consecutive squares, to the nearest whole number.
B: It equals 2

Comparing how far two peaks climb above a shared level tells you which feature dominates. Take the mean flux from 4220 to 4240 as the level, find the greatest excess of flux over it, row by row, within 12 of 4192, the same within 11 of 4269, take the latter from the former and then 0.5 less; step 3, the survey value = -2.1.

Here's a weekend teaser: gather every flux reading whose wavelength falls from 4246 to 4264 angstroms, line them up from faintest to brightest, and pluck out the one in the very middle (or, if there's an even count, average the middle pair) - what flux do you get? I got 57.1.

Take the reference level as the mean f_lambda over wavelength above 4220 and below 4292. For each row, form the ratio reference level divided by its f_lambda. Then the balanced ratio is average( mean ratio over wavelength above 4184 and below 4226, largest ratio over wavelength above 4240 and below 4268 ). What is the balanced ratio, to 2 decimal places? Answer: 1.02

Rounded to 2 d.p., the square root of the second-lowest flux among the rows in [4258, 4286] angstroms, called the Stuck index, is 7.38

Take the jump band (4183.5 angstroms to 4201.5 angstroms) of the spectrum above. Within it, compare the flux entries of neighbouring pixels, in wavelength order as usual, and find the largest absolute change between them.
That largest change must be 2.3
